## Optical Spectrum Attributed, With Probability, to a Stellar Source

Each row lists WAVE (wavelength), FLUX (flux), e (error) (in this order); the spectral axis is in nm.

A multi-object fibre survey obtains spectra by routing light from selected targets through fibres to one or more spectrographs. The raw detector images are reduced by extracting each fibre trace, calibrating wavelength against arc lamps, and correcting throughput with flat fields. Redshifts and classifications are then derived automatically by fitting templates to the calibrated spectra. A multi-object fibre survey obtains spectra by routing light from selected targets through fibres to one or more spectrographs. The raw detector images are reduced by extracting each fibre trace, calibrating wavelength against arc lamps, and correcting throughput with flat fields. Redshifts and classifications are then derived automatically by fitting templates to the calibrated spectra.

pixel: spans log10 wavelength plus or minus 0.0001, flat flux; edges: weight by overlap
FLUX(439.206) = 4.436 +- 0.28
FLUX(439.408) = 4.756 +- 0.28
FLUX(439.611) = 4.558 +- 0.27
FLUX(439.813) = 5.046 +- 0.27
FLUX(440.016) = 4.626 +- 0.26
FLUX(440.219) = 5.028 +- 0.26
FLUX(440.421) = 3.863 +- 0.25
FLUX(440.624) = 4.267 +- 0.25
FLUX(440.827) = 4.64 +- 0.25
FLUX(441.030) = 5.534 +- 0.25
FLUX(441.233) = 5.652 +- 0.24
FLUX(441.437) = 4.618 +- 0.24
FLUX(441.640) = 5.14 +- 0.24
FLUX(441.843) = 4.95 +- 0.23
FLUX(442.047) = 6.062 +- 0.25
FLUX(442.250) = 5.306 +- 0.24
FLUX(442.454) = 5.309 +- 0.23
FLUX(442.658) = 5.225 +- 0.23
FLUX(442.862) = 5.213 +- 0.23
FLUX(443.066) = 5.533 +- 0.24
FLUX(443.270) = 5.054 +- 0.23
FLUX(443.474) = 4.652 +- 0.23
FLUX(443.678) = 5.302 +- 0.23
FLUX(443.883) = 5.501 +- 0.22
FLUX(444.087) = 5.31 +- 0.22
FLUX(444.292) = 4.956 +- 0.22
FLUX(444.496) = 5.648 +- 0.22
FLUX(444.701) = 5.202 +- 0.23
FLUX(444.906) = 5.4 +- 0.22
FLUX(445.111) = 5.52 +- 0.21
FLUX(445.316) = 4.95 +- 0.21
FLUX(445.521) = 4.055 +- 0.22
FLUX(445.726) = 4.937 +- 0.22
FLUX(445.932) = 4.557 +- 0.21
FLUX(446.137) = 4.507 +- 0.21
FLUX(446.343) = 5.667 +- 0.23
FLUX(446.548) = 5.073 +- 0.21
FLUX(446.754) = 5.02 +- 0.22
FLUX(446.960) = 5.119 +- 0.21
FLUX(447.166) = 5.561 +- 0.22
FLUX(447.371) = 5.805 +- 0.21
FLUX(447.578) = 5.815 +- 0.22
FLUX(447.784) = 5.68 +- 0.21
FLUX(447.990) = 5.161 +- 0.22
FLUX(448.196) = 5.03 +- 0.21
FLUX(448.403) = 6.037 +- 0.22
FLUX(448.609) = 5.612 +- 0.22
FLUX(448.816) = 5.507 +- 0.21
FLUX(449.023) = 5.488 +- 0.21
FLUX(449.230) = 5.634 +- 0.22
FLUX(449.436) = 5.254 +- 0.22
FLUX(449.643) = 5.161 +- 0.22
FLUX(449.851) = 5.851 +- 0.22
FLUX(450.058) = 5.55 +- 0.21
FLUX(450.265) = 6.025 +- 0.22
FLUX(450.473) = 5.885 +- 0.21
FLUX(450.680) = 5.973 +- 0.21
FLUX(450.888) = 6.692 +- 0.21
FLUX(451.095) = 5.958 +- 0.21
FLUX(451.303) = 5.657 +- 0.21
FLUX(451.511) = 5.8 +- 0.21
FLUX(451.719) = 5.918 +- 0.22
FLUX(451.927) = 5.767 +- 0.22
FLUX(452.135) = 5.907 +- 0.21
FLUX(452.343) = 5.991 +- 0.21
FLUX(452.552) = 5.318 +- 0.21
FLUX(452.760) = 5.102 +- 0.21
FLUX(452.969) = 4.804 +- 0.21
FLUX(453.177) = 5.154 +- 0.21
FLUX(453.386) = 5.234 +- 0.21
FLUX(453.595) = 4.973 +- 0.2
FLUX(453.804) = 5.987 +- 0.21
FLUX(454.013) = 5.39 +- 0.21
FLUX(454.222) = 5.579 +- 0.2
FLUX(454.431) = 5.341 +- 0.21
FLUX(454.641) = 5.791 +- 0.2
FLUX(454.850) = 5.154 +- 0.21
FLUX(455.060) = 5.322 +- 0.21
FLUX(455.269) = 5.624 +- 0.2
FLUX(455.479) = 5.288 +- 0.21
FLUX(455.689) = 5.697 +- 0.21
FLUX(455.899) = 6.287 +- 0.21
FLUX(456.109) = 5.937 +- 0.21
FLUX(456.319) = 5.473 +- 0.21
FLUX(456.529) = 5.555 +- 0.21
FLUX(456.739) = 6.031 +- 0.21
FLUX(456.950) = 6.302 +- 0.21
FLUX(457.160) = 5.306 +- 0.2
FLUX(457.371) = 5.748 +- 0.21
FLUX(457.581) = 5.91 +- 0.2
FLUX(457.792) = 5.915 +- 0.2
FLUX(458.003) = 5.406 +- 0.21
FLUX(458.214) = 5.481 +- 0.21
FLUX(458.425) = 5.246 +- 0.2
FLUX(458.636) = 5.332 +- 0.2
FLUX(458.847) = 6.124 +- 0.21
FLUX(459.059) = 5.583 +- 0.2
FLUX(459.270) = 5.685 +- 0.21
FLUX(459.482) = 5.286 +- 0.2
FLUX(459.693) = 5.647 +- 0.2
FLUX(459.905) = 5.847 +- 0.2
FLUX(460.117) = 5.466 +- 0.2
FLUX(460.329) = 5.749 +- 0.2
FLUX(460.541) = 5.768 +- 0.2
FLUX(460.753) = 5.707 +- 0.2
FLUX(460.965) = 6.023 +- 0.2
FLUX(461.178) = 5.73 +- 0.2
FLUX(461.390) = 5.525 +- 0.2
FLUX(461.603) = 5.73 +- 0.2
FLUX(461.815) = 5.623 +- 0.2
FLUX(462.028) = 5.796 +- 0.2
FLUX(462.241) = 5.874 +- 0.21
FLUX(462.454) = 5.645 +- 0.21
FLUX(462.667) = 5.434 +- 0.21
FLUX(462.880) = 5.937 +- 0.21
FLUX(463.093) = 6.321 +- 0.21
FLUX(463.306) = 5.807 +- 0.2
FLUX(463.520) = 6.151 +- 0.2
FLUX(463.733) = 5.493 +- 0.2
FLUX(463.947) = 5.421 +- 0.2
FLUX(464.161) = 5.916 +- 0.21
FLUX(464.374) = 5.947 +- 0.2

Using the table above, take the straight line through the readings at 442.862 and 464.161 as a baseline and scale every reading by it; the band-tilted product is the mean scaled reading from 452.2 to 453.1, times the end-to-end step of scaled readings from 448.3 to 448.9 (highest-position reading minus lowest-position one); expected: -0.10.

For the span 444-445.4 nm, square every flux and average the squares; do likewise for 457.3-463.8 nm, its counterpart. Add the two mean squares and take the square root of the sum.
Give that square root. 7.79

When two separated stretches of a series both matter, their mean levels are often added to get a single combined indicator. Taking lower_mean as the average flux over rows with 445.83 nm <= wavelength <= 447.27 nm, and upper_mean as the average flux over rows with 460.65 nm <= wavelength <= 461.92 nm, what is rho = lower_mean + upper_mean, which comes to 10.8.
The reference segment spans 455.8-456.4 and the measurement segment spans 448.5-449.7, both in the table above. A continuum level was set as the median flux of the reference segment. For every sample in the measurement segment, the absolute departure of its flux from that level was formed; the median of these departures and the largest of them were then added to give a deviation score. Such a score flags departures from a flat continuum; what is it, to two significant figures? 1.2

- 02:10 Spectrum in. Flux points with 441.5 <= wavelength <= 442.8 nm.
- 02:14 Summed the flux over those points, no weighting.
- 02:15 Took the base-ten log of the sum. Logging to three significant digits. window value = 1.51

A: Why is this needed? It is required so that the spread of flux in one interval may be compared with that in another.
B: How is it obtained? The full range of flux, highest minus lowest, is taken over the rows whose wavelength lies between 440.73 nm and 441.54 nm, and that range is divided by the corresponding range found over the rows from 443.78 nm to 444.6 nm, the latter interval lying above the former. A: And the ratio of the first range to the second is 1.49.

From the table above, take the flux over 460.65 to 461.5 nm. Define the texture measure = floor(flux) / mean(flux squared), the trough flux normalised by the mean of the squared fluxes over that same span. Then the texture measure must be 0.167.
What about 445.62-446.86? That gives 0.182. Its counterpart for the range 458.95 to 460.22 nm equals 0.169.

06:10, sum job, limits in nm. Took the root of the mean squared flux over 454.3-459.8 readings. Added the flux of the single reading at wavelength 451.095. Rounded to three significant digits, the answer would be 11.6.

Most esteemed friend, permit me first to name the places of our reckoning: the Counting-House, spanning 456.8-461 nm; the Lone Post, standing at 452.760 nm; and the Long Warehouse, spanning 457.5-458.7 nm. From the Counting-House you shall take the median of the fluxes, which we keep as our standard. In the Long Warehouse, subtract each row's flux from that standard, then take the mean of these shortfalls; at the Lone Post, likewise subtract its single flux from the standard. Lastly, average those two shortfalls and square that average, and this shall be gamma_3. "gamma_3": 0.14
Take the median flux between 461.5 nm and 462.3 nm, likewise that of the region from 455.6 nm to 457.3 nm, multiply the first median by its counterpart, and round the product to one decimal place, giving 33.5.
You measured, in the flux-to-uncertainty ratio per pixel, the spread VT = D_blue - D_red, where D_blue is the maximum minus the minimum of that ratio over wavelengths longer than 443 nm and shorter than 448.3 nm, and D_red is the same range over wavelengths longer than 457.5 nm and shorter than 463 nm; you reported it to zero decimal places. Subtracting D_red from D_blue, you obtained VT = 5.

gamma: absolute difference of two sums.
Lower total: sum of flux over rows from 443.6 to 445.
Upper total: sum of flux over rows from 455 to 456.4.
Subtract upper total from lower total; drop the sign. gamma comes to 2.3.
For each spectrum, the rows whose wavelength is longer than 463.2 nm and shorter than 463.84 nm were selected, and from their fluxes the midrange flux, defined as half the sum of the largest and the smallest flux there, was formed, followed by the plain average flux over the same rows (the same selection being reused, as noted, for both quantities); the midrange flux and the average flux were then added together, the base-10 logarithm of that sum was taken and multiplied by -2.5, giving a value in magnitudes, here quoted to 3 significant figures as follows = -2.66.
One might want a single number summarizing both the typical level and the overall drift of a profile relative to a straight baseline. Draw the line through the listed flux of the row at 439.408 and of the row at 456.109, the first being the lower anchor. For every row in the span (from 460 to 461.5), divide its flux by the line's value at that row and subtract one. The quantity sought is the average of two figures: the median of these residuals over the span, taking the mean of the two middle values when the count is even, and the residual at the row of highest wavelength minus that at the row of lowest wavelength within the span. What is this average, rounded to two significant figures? -0.046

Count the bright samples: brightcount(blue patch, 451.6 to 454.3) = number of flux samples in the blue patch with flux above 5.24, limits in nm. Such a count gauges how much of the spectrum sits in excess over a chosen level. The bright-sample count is 8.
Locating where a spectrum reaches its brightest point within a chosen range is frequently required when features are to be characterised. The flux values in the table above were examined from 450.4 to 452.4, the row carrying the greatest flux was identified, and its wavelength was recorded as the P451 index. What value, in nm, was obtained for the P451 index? 450.888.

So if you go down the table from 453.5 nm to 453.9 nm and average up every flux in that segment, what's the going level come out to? 5.48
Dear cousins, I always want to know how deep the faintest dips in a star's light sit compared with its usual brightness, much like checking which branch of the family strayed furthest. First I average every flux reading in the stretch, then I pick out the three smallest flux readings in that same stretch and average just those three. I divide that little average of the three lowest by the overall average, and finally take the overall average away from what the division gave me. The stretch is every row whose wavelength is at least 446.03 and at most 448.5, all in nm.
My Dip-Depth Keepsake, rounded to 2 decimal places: -4.47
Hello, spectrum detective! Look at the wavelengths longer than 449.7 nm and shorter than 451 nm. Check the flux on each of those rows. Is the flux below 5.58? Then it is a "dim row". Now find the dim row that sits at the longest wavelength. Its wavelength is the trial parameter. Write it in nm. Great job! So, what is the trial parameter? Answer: 450.058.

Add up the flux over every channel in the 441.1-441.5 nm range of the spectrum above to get 10.3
